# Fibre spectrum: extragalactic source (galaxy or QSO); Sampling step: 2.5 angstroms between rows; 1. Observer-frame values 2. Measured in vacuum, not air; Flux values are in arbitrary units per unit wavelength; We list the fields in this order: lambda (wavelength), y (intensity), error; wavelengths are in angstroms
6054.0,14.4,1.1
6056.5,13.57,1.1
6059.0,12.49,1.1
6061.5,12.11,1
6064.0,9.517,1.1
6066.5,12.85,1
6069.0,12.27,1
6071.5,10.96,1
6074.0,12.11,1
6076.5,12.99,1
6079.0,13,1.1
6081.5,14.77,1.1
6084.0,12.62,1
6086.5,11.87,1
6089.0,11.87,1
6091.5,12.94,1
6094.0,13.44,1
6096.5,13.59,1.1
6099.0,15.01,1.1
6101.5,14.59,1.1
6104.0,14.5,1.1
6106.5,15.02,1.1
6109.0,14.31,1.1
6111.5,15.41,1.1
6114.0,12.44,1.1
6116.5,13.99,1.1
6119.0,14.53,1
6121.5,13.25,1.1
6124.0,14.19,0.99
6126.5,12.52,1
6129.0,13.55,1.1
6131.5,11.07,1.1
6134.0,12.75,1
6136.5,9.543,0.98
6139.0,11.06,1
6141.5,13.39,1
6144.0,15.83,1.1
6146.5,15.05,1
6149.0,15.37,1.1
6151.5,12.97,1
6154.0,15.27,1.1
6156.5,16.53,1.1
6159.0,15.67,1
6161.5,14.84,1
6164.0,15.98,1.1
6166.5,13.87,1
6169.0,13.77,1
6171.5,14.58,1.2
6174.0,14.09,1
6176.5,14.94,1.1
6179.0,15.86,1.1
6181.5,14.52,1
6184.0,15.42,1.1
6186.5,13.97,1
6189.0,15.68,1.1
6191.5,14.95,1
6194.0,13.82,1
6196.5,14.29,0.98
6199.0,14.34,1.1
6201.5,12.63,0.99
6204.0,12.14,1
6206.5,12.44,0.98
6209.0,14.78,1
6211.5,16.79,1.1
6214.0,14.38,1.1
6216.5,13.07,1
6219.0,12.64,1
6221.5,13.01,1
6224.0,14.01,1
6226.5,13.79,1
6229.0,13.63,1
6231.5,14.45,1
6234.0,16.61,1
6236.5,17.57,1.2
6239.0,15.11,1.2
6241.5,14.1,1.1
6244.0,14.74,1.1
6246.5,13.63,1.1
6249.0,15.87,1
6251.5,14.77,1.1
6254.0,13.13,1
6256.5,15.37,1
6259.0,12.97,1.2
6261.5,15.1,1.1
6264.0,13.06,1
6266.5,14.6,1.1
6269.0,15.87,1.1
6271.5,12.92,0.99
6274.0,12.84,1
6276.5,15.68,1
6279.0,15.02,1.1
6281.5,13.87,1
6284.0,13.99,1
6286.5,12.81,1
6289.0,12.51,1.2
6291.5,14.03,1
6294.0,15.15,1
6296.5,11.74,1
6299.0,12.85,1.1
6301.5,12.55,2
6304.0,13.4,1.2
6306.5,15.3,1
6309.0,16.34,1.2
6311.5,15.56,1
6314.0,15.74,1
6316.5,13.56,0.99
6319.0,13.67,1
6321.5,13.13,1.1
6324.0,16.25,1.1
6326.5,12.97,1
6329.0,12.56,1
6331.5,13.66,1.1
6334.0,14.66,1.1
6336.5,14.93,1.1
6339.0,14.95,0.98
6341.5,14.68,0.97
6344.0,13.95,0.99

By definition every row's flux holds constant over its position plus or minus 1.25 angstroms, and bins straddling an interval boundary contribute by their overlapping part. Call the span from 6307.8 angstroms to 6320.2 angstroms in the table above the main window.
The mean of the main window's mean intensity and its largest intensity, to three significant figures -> 15.7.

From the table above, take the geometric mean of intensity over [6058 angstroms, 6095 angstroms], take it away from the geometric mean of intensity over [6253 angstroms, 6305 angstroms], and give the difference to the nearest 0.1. 1.4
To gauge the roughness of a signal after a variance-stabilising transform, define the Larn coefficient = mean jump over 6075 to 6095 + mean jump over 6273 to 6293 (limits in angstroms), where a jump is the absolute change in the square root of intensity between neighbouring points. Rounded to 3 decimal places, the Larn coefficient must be 0.271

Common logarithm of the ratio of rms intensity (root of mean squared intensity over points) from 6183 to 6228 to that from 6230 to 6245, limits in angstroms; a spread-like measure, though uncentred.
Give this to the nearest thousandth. -0.042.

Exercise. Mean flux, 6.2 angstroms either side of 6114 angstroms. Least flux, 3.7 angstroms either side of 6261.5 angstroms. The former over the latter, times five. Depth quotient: 5.4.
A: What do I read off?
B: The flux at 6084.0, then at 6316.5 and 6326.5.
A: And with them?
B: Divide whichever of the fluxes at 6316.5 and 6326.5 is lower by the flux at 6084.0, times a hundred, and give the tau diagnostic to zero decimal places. 103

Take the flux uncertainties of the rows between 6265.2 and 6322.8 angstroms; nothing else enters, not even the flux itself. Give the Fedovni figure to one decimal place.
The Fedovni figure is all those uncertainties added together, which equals 25.1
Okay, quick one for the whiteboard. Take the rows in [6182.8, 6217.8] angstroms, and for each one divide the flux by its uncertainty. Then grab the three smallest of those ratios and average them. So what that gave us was 12.5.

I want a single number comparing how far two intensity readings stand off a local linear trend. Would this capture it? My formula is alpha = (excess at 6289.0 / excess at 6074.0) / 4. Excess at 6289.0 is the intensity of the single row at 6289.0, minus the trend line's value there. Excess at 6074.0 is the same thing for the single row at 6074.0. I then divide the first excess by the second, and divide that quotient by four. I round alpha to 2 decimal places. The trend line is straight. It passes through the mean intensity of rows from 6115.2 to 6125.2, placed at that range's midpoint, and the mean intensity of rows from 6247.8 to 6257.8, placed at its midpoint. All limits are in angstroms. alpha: 0.39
